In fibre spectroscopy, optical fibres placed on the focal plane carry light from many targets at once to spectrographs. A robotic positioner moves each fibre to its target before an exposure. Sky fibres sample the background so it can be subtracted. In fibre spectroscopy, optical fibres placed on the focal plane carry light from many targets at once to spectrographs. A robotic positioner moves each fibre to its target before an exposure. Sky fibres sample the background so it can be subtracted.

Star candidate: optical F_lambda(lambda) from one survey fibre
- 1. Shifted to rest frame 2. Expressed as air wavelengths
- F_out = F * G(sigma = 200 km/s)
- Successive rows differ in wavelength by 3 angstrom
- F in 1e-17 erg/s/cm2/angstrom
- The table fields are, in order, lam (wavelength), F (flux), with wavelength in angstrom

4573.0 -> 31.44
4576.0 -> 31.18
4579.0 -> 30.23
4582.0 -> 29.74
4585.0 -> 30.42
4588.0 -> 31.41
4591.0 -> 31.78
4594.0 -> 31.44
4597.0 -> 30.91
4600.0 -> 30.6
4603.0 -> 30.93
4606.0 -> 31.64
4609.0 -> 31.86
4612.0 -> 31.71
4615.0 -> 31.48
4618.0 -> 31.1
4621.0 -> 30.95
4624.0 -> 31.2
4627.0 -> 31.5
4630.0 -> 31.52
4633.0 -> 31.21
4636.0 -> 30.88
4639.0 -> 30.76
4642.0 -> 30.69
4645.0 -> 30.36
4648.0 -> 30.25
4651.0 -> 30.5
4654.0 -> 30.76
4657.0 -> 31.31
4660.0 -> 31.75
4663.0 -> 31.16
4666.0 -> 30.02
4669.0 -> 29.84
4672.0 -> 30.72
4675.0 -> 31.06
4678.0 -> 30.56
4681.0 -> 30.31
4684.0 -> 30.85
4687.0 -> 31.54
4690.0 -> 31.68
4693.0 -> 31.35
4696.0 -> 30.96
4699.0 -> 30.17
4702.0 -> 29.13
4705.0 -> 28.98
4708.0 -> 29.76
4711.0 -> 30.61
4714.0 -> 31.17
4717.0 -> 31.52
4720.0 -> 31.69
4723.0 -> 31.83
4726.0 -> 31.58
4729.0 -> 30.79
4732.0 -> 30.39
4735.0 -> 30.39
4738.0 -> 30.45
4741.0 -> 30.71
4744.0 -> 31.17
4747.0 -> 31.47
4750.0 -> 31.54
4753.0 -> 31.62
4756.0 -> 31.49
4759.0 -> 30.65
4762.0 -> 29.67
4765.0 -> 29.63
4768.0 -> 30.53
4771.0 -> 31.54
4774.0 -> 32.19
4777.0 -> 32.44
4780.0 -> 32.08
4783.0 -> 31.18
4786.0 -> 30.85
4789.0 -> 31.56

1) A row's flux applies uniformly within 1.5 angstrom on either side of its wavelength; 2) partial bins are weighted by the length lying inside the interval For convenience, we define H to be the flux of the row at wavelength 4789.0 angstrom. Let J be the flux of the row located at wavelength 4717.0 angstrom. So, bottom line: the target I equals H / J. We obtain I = 1.001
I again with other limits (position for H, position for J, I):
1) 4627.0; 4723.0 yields 0.990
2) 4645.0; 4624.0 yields 0.973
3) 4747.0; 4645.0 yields 1.037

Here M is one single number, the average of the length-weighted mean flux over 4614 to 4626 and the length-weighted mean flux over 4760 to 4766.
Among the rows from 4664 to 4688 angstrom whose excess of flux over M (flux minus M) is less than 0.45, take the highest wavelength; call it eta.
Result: 4684.0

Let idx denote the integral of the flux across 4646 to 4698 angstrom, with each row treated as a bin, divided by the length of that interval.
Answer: 30.8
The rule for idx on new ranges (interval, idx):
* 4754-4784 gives 31.1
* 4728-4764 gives 30.8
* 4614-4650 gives 31.0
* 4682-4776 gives 30.9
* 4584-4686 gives 31.0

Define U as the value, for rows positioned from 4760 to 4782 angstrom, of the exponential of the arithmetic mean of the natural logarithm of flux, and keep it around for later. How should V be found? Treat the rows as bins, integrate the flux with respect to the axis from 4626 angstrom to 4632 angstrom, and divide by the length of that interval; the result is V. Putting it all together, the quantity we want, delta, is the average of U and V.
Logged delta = 31.3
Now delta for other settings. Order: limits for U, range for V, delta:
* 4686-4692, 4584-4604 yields 31.3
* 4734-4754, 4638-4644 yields 30.9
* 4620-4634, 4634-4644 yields 31.0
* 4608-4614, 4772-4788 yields 31.8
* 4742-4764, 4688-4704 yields 30.9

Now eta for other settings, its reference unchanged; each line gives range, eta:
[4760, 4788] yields 4786.0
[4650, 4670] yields 4669.0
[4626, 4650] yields 4648.0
